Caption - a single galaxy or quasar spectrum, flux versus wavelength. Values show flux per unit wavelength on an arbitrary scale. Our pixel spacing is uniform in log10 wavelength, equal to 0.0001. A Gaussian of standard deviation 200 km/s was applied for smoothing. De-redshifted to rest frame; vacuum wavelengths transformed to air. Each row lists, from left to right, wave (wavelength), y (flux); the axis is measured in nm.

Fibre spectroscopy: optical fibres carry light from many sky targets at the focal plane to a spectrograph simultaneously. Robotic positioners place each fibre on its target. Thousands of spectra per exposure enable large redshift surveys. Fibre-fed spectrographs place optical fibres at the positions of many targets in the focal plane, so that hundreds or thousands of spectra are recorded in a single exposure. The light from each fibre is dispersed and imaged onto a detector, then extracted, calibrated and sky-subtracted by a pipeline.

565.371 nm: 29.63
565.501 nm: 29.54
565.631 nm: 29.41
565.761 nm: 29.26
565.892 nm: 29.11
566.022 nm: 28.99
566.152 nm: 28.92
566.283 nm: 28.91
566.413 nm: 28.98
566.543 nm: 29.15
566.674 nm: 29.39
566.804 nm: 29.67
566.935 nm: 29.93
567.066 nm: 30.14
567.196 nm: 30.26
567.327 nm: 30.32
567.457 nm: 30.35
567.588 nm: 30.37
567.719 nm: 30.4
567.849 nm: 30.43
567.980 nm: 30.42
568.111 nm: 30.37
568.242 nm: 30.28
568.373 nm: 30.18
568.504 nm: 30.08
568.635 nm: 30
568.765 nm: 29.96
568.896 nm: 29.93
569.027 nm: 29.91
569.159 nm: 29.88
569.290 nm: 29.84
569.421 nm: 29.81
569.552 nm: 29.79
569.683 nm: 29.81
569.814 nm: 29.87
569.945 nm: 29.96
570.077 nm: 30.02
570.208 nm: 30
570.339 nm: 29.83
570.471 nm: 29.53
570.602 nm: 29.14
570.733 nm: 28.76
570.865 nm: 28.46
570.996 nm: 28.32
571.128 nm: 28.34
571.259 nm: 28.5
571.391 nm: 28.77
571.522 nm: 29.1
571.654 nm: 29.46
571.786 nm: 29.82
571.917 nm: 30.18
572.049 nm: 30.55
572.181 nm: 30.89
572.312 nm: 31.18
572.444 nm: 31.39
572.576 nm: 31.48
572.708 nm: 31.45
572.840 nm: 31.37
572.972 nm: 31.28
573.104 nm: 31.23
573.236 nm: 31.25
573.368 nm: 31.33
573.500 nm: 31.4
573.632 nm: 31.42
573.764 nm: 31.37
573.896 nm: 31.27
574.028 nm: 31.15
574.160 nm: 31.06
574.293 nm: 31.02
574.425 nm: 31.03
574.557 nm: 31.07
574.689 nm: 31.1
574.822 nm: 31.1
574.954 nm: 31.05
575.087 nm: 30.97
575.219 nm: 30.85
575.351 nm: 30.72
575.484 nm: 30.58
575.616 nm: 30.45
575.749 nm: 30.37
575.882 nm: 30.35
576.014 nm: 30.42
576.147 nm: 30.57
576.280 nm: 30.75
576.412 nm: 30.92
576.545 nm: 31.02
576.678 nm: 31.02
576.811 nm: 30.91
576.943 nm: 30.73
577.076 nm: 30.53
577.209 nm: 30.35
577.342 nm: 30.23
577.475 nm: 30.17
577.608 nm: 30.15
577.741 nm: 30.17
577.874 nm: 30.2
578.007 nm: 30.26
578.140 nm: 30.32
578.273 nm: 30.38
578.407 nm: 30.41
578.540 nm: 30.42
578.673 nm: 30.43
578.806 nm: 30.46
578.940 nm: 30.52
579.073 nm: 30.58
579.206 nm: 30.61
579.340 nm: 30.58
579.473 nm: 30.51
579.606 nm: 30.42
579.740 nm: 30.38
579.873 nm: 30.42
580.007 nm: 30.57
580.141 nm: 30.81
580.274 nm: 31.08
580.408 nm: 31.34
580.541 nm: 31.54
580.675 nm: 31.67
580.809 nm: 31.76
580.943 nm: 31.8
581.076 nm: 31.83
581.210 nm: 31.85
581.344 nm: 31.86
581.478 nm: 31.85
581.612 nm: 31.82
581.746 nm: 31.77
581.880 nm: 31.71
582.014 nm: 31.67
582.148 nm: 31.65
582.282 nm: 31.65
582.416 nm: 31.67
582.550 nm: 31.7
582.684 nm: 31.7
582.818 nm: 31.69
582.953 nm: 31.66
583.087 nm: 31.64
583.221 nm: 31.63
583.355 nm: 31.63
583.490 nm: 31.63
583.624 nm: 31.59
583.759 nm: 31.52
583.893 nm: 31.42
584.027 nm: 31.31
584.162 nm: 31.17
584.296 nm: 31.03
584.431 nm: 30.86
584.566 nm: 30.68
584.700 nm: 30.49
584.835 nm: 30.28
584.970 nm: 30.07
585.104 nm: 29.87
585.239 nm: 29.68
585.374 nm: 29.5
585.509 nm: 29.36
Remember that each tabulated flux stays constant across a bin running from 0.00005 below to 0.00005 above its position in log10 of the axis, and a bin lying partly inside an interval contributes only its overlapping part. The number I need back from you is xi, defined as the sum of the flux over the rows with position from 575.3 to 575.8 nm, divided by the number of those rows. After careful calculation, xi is 30.5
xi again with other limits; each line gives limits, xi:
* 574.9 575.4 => 30.9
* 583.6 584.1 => 31.5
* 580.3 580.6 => 31.4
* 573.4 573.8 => 31.4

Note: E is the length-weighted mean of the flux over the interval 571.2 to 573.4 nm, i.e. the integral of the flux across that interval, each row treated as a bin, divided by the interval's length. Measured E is 30.5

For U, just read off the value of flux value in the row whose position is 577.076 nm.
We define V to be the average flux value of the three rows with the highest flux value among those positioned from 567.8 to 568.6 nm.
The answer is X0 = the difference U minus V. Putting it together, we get 0.12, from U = 30.53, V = 30.4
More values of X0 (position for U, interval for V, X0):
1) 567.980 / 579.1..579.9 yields -0.15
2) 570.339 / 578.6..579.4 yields -0.76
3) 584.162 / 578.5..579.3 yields 0.60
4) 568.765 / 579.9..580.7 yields -1.56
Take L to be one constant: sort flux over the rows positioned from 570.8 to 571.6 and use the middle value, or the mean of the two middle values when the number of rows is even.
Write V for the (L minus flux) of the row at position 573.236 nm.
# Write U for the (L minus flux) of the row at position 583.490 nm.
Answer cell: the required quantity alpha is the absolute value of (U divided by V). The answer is 1.1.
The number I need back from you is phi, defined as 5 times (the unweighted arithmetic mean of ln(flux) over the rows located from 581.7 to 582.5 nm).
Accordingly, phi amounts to 17.3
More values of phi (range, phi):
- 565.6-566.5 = 16.9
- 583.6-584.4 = 17.2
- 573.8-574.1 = 17.2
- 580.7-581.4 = 17.3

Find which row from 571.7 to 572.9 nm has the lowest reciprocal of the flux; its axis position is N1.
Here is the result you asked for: 572.576 nm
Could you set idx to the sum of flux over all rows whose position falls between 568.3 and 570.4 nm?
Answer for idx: 479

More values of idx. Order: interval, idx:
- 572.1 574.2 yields 501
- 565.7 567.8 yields 474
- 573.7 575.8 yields 495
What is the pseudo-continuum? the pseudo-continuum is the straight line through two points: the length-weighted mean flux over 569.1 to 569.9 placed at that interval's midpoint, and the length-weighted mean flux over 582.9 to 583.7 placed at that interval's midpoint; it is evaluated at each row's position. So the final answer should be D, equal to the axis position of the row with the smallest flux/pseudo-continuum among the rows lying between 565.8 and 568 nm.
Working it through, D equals 566.283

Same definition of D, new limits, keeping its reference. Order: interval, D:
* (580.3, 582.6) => 580.408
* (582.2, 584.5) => 584.431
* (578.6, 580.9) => 579.740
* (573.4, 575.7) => 575.616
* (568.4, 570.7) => 570.602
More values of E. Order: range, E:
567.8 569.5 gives 30.1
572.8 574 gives 31.3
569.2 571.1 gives 29.5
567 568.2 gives 30.3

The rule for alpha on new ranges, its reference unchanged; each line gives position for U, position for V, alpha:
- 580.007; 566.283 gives 4.9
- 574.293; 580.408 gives 0.9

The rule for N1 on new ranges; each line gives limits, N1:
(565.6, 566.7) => 565.631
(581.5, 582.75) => 581.612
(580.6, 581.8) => 581.344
